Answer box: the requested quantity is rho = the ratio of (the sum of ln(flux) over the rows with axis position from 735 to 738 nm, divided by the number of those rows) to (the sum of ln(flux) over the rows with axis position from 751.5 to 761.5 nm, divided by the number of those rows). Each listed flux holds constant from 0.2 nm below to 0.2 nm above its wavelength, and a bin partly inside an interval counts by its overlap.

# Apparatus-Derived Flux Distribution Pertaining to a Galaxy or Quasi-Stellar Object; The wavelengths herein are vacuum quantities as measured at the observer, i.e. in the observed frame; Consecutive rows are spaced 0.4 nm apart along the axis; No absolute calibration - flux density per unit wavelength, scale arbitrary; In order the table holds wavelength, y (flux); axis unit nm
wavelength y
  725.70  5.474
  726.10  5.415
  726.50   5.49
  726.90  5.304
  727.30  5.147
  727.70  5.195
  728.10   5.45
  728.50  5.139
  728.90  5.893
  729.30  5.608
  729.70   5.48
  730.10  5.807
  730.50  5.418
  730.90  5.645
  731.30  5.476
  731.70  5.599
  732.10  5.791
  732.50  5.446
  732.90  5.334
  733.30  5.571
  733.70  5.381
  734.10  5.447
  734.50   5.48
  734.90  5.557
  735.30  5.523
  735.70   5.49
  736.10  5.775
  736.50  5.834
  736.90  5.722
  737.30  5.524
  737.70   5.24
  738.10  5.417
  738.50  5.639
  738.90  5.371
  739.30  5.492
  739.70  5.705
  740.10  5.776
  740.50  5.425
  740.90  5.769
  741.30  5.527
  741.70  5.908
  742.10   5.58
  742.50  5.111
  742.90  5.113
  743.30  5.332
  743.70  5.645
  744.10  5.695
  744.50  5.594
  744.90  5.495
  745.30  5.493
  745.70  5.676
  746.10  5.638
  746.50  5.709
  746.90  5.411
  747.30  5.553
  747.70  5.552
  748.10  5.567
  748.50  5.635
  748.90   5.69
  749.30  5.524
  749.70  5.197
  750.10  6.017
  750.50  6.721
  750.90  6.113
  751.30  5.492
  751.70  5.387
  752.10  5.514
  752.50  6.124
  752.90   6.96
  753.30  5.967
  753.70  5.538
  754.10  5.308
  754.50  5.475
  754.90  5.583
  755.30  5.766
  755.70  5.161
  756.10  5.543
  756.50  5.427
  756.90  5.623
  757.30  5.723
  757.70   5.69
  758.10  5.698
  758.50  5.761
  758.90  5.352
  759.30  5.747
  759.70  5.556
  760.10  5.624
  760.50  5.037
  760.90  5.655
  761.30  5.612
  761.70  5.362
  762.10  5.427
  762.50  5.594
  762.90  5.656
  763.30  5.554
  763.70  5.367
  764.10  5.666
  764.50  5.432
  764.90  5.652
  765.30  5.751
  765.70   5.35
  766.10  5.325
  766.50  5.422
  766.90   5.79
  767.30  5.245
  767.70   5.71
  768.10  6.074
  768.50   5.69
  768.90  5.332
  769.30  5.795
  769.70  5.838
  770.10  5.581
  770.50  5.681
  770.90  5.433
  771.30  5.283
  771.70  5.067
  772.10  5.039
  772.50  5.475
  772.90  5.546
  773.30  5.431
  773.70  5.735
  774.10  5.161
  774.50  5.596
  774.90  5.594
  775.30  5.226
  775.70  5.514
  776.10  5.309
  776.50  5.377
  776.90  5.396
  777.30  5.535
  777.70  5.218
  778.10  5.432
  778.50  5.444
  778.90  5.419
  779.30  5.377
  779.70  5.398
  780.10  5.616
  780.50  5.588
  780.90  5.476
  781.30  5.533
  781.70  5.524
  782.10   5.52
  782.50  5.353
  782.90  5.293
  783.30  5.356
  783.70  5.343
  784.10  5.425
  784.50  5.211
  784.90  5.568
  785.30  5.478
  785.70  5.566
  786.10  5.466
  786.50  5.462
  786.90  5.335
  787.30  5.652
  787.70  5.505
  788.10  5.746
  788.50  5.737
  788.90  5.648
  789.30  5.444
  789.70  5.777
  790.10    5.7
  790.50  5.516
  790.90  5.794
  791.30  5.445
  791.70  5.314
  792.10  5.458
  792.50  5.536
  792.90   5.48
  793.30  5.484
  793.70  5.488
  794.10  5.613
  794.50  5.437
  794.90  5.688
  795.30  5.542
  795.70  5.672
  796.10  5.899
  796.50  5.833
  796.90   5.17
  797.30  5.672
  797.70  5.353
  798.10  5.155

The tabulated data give 1.00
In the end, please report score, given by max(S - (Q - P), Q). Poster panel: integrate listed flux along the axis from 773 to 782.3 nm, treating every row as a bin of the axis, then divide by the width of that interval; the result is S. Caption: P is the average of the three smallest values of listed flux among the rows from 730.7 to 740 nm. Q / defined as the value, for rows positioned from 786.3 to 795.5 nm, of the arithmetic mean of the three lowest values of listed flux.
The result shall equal 5.41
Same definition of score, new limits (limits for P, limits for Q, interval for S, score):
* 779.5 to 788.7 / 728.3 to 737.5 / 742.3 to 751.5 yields 5.60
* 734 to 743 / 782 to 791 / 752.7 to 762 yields 5.49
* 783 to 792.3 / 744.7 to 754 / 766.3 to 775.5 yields 5.47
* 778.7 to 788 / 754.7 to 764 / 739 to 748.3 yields 5.65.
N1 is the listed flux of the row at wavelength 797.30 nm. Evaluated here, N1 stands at 5.672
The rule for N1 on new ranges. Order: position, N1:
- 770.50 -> 5.681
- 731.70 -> 5.599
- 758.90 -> 5.352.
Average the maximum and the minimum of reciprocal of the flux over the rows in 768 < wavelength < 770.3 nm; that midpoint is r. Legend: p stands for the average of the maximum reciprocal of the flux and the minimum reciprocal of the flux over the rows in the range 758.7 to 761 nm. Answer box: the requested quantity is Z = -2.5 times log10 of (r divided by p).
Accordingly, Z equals 0.061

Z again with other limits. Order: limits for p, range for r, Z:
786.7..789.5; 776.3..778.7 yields -0.032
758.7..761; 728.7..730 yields 0.061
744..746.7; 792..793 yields -0.020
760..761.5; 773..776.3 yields 0.021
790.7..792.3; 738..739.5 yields -0.008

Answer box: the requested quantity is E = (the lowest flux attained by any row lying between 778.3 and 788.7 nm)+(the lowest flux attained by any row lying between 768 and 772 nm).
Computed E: 10.3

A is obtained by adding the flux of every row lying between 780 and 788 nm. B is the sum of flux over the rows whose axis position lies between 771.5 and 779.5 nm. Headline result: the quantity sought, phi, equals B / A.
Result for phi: 0.99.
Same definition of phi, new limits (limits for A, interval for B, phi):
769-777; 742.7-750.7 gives 1.03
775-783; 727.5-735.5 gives 1.02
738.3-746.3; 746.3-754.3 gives 1.04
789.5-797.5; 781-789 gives 0.98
